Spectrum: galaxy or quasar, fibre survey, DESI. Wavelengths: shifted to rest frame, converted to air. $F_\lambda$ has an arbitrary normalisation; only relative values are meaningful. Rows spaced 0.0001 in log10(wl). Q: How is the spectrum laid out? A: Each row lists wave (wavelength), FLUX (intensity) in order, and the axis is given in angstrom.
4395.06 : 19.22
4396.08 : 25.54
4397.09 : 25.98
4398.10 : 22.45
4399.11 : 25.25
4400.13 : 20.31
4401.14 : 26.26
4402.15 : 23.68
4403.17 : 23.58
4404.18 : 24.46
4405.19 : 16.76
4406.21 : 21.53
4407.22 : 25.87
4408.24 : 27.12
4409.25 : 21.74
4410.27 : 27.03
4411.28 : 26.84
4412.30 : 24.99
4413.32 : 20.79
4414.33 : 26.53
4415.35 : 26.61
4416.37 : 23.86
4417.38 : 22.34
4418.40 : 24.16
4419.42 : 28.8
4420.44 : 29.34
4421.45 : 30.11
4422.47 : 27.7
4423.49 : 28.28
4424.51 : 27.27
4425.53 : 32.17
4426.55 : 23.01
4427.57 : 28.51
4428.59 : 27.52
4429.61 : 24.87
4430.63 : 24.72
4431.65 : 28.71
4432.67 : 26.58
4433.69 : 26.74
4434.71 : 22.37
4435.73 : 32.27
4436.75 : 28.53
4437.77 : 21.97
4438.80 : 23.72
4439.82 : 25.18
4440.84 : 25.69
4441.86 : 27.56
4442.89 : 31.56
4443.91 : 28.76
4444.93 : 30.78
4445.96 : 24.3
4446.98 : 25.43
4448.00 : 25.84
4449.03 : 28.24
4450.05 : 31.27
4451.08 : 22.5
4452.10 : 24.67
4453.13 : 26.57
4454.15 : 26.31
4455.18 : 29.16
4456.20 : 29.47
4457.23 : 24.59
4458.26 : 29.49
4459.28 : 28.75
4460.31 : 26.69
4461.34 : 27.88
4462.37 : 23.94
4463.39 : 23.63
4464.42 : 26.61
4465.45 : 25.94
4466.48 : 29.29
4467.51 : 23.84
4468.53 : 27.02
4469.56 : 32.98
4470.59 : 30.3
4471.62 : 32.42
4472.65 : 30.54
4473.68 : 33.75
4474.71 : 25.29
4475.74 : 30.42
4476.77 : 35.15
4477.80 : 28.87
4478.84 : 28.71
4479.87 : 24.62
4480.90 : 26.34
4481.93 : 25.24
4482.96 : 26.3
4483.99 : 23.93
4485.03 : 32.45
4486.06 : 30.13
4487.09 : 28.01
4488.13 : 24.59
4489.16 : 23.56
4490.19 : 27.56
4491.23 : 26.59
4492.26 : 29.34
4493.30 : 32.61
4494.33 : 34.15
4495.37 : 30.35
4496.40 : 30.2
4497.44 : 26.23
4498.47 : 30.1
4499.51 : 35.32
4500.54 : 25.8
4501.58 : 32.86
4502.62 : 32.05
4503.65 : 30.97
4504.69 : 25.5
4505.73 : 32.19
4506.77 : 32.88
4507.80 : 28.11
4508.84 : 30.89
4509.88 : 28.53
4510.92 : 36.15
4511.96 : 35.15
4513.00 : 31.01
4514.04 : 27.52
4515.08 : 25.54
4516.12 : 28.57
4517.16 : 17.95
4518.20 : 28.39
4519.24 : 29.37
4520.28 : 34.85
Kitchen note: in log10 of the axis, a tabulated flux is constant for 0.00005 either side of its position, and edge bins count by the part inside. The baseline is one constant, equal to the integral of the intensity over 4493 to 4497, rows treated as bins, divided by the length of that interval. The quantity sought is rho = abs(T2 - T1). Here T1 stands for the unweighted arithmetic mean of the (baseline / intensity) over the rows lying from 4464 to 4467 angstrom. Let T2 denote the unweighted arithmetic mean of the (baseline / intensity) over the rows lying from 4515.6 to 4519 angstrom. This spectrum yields 0.17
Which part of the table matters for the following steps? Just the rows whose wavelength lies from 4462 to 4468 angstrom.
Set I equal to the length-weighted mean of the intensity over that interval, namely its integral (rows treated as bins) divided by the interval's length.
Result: 25.6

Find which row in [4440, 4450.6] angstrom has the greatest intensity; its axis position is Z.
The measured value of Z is 4442.89 angstrom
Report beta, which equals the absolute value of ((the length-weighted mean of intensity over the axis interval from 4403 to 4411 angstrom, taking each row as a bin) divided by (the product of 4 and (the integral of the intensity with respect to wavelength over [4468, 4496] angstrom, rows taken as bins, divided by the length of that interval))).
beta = 0.20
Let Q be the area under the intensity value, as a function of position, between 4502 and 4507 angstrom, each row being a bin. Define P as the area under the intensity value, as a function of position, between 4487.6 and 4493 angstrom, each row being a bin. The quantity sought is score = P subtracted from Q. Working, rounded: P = 143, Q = 153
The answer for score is 10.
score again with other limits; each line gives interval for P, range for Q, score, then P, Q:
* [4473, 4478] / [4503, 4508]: -3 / 154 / 151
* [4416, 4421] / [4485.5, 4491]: 18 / 129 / 147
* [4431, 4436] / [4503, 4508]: 16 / 135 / 151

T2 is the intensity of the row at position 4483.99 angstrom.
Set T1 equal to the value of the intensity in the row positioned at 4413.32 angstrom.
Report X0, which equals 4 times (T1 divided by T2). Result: 3.5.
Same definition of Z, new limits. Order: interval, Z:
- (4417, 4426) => 4425.53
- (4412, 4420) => 4419.42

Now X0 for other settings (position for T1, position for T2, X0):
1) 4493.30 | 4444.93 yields 4.2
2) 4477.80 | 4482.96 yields 4.4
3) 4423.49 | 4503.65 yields 3.7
